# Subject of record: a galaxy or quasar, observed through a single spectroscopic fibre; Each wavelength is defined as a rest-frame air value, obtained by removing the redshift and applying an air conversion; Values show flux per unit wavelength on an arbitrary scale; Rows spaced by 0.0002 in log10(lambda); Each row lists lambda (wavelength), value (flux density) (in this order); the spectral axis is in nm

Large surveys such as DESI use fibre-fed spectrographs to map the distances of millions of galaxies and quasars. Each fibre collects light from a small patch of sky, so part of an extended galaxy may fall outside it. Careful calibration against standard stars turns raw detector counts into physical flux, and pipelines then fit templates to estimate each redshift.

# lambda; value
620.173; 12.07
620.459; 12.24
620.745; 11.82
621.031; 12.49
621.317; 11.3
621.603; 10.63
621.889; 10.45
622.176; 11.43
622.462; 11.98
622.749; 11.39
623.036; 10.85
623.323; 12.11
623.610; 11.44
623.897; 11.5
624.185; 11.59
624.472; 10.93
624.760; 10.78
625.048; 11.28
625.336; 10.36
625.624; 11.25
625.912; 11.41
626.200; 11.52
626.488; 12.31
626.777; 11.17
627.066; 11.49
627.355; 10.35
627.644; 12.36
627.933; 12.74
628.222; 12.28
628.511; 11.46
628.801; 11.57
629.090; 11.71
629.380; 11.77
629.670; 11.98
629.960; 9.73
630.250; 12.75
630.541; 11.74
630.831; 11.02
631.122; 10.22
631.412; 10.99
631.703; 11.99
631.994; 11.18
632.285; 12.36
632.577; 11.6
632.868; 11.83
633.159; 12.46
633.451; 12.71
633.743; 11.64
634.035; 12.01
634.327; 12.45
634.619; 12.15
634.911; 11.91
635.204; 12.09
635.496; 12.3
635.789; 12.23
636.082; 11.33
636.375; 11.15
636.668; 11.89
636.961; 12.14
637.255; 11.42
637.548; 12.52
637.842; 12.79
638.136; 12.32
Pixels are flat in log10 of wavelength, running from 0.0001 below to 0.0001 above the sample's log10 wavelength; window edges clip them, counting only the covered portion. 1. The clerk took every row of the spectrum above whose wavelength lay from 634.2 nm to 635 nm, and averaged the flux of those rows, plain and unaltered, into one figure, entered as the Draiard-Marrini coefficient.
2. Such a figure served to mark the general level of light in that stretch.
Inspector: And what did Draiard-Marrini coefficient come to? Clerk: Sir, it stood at 12.2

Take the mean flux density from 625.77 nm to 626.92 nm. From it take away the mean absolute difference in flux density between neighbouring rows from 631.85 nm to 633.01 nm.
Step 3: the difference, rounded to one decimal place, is 10.9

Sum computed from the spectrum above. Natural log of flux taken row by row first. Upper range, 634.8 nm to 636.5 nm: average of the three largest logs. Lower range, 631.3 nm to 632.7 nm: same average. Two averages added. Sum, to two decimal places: 4.99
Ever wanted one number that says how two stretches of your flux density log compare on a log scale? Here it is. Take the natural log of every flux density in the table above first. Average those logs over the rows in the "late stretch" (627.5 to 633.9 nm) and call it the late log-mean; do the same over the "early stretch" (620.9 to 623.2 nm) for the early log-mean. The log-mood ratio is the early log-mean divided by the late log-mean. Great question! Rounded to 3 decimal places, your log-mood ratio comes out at 0.986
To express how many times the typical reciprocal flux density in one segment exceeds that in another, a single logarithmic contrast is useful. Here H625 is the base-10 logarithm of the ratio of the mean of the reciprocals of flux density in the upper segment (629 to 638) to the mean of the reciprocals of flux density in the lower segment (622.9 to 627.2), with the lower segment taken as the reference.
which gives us -0.017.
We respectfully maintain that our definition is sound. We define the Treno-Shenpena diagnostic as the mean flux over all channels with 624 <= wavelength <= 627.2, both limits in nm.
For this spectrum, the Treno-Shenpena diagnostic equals 11.3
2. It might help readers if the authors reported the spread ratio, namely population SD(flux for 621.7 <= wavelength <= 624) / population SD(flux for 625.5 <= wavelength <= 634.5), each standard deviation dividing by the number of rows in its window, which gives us 0.70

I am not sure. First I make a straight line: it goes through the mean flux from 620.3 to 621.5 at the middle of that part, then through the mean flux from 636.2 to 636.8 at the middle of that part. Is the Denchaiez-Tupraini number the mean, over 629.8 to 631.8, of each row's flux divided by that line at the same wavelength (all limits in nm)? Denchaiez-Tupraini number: 0.96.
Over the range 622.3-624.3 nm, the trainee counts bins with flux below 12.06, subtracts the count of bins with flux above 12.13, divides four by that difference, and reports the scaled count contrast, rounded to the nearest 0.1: 0.7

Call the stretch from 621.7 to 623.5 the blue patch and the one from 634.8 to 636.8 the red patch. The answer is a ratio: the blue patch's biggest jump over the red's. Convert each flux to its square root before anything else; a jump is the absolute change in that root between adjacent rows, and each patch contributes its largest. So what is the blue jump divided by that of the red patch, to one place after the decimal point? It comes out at 1.4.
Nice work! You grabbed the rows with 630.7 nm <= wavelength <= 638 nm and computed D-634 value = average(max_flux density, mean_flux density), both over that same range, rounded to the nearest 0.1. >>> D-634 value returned 12.3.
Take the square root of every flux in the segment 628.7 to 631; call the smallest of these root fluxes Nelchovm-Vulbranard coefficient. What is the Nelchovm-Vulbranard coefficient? 3.12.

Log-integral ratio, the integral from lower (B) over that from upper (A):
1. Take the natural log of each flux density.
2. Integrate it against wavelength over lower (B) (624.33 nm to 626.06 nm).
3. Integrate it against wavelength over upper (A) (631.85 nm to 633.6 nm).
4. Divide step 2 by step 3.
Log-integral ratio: 0.95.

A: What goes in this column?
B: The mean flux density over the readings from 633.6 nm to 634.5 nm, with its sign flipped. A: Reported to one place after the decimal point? -12.0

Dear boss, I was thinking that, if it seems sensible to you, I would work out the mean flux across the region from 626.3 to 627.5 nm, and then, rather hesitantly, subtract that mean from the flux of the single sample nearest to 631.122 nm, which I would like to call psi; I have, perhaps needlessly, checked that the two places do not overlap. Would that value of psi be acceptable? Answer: -1.11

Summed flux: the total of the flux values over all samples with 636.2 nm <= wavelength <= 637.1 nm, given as 35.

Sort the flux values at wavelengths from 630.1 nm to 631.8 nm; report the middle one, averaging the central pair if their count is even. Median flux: 11.4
